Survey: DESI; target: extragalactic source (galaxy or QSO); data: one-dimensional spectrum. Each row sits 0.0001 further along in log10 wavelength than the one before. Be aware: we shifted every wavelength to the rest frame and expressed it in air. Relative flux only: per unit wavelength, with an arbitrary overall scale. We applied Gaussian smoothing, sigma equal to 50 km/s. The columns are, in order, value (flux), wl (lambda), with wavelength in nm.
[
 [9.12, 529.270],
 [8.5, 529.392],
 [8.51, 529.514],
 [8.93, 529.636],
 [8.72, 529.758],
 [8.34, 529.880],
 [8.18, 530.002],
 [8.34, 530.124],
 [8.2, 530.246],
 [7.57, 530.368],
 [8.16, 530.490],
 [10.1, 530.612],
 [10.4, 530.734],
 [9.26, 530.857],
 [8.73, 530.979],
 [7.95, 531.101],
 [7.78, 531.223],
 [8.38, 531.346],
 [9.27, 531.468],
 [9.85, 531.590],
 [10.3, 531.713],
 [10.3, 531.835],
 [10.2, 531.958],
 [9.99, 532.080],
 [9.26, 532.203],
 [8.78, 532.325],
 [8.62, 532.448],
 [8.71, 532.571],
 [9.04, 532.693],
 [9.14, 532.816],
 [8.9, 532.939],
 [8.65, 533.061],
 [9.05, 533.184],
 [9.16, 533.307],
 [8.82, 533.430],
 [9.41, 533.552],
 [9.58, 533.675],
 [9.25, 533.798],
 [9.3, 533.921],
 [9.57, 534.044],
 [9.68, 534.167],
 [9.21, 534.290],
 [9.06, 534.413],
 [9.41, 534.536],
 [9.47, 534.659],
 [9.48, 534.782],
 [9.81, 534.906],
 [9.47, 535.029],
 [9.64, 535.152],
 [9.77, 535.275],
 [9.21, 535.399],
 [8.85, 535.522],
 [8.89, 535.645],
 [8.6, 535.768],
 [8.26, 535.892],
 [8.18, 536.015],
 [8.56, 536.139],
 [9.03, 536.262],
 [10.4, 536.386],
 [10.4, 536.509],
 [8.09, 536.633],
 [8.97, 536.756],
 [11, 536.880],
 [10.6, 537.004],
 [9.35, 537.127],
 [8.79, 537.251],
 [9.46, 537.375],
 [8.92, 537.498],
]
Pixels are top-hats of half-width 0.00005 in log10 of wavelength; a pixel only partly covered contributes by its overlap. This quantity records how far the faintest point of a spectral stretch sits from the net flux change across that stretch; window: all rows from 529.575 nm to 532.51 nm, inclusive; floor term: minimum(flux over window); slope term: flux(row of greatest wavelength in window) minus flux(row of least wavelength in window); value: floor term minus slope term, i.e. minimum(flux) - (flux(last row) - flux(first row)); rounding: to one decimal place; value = 7.9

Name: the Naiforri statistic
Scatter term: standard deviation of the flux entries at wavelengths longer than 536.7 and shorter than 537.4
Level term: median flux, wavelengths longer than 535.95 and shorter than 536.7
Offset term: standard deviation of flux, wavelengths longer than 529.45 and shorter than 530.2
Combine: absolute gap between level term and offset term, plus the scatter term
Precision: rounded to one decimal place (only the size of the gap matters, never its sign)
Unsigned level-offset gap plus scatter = 9.4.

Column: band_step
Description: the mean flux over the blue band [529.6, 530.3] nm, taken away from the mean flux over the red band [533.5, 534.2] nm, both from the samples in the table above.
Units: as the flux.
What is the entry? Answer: 1.01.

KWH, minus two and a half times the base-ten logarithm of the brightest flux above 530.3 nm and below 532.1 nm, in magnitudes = -2.54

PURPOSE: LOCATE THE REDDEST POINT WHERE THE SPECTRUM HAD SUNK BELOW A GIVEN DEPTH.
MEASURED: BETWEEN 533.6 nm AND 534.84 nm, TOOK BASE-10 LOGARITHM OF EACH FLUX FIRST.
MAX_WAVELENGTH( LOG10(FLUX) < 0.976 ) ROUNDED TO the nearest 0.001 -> 534.536 nm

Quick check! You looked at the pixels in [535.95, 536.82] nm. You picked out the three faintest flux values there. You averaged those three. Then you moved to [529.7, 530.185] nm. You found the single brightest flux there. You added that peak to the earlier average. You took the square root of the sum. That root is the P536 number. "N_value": 4.12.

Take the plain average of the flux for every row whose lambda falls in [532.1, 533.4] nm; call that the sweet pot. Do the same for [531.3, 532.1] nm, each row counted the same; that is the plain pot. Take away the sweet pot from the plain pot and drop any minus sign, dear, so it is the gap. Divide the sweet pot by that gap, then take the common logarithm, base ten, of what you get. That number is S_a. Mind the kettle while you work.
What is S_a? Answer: 1.0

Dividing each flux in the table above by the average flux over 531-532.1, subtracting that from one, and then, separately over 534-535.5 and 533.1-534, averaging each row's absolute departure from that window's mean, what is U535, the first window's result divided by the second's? 1.0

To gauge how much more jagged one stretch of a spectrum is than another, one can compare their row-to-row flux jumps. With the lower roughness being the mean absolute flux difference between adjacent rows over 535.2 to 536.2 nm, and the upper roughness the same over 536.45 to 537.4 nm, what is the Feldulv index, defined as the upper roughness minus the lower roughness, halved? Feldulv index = 0.43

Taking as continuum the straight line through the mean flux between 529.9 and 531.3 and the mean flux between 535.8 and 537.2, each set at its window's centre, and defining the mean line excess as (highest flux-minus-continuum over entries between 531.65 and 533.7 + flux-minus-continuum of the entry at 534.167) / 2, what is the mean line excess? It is 1.1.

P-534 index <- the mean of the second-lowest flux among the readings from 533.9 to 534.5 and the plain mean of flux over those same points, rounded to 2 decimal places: 9.29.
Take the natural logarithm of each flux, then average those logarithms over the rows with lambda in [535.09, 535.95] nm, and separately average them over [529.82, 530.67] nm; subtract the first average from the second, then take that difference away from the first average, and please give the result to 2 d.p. 2.27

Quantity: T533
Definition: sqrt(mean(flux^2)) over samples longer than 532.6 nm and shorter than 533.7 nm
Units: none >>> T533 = 9.09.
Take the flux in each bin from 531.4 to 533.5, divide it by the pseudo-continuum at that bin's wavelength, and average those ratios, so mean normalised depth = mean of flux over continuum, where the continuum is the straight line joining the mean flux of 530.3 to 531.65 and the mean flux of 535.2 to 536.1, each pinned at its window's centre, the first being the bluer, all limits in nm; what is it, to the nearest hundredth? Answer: 1.05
